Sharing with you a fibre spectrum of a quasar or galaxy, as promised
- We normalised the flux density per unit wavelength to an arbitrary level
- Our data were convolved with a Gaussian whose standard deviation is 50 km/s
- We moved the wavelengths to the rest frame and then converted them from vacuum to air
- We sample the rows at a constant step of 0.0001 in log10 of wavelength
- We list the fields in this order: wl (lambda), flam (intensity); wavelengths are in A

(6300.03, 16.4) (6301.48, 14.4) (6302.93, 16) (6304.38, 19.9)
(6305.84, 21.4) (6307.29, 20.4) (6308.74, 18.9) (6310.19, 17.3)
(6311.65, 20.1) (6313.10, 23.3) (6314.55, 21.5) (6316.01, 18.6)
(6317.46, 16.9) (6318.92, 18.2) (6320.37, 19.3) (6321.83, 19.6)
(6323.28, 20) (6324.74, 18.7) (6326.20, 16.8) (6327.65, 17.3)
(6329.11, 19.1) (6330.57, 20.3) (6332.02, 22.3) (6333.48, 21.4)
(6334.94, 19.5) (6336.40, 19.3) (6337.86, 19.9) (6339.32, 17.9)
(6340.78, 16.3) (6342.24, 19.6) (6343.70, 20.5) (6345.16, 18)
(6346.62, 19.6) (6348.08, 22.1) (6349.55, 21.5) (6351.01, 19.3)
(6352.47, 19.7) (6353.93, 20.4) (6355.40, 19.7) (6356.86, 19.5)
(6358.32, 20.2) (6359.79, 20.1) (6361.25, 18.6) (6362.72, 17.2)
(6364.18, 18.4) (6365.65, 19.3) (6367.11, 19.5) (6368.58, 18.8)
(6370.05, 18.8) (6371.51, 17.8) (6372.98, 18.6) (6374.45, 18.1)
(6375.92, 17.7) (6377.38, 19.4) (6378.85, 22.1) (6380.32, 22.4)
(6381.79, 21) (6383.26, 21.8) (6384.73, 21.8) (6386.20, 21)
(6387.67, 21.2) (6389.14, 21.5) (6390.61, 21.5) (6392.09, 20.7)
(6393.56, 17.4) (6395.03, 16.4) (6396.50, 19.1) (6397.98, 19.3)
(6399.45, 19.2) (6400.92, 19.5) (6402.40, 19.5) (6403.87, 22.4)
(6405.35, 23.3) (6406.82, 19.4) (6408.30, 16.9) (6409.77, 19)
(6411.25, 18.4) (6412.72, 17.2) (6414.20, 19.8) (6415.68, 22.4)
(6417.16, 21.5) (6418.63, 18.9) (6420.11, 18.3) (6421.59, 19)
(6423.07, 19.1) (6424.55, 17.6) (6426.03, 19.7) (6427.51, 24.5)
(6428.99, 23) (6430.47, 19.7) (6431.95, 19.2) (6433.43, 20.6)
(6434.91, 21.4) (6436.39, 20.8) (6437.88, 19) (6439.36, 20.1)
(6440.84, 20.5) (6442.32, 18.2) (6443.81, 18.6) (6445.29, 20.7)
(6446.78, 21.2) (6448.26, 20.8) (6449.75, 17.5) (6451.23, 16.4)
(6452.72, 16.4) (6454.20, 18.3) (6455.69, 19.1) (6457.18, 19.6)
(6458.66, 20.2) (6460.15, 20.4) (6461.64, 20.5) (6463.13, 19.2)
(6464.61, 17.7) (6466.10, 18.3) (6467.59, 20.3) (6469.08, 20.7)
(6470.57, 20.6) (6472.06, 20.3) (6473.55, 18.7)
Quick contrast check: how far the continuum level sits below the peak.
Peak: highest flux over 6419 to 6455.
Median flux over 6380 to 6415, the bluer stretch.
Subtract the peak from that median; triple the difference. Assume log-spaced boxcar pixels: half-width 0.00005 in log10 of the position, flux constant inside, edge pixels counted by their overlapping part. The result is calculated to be -15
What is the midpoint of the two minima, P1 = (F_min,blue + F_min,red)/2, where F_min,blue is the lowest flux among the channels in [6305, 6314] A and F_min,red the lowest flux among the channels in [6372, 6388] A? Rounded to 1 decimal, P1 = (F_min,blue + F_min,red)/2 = 17.5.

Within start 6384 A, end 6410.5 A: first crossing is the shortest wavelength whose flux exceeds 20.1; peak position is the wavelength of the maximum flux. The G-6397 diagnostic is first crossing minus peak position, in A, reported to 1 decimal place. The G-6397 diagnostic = -20.6 A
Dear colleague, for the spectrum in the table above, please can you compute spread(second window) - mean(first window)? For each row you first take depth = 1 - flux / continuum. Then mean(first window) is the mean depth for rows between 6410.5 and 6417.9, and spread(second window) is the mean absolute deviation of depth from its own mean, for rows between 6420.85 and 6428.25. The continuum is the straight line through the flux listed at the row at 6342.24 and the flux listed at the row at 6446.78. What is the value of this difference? 0.04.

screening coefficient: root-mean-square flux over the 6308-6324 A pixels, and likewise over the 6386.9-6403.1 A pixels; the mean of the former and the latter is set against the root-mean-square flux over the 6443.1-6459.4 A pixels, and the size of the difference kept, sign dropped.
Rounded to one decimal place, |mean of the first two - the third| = 0.5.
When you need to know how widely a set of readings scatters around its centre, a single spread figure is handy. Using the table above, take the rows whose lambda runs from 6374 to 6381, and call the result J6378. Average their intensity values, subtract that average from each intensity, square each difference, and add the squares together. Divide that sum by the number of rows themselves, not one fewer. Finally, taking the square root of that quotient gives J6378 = 2.0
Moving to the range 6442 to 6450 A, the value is 1.4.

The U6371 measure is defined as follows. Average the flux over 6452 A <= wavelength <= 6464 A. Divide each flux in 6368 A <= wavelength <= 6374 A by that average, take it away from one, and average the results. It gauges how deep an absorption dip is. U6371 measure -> 0.04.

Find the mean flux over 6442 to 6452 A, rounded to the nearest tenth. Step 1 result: 19.1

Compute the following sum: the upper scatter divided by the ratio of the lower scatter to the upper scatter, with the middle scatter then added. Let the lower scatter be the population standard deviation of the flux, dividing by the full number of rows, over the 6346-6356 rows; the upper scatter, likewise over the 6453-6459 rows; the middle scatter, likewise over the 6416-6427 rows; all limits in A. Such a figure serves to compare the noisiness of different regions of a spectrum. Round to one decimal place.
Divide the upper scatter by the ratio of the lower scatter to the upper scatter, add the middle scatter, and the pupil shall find 1.6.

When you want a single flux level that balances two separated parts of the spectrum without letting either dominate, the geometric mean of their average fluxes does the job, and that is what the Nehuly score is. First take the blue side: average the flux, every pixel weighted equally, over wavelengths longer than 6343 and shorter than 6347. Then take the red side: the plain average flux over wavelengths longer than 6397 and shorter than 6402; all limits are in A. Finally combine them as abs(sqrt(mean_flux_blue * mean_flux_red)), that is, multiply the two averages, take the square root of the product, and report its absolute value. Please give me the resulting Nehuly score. 19.3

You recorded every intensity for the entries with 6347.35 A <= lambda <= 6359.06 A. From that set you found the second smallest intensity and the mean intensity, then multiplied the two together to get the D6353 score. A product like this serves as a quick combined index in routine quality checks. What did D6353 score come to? 396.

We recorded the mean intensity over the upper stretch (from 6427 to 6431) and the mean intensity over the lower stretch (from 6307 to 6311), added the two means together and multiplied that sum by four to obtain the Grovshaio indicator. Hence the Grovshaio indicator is 165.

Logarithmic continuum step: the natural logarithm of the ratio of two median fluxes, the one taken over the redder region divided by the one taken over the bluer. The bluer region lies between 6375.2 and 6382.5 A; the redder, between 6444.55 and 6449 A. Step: -0.01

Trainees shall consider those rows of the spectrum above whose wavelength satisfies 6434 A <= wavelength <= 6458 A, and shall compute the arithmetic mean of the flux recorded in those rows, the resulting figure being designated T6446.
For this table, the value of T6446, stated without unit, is 19.3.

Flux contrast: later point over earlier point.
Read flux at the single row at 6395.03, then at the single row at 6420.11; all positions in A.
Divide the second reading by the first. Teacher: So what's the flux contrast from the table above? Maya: 1.12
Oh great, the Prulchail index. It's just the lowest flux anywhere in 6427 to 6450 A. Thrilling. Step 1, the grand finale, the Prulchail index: 17.5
